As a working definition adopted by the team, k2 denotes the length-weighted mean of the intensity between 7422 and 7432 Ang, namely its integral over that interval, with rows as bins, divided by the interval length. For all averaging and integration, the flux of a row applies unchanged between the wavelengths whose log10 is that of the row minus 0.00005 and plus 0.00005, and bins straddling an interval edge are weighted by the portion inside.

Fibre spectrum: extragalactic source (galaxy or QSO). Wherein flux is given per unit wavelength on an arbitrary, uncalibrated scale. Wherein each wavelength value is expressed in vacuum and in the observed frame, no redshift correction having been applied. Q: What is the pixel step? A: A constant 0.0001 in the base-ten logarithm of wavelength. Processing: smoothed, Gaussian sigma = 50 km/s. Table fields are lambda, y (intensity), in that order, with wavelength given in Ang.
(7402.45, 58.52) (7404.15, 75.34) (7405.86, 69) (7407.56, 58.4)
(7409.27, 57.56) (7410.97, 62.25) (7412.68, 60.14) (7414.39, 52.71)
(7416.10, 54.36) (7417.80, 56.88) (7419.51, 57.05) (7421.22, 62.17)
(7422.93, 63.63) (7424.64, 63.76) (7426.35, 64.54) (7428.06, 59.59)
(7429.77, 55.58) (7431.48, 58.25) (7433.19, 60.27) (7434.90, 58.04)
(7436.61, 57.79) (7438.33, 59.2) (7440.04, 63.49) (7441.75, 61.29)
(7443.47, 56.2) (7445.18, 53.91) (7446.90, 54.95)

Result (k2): 61.0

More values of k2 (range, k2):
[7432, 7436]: 59.1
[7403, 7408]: 67.9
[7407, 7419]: 57.4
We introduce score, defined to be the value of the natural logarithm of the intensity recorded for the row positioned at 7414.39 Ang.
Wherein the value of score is 3.96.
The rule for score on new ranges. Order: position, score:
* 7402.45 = 4.07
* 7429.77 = 4.02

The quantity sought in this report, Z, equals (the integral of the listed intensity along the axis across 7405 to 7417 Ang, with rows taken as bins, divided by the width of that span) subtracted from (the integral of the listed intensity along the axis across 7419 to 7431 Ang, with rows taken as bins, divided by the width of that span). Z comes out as 1.7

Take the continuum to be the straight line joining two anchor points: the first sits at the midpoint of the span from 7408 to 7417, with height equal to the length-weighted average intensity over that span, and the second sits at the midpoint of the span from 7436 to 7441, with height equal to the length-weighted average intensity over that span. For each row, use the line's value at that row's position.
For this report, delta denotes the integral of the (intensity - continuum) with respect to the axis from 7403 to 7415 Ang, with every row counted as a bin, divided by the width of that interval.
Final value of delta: 5.2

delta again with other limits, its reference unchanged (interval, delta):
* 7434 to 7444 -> -0.9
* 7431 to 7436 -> -0.9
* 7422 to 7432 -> 2.0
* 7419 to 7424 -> 2.9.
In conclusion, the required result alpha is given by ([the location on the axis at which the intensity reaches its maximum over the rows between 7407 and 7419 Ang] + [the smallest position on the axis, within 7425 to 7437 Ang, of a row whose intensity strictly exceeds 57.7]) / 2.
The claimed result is 7418.7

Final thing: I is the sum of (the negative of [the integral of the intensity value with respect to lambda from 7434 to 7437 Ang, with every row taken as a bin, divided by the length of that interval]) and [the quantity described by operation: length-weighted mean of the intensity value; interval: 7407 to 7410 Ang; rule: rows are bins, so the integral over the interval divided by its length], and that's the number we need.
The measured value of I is -0.2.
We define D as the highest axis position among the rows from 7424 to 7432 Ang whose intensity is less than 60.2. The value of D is 7431.48 Ang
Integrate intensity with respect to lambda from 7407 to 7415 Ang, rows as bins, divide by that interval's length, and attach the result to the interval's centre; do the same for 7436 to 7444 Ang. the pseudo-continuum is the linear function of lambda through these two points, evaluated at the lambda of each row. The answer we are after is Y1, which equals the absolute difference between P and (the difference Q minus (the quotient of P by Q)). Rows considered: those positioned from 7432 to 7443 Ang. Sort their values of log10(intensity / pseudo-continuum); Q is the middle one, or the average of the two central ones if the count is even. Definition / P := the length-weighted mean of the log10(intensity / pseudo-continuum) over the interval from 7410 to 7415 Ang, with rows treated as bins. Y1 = 0.4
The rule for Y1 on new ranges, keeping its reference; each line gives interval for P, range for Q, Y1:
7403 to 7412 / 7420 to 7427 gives 1.2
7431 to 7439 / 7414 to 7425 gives 0.5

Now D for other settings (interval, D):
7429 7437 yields 7436.61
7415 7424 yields 7419.51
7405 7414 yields 7412.68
